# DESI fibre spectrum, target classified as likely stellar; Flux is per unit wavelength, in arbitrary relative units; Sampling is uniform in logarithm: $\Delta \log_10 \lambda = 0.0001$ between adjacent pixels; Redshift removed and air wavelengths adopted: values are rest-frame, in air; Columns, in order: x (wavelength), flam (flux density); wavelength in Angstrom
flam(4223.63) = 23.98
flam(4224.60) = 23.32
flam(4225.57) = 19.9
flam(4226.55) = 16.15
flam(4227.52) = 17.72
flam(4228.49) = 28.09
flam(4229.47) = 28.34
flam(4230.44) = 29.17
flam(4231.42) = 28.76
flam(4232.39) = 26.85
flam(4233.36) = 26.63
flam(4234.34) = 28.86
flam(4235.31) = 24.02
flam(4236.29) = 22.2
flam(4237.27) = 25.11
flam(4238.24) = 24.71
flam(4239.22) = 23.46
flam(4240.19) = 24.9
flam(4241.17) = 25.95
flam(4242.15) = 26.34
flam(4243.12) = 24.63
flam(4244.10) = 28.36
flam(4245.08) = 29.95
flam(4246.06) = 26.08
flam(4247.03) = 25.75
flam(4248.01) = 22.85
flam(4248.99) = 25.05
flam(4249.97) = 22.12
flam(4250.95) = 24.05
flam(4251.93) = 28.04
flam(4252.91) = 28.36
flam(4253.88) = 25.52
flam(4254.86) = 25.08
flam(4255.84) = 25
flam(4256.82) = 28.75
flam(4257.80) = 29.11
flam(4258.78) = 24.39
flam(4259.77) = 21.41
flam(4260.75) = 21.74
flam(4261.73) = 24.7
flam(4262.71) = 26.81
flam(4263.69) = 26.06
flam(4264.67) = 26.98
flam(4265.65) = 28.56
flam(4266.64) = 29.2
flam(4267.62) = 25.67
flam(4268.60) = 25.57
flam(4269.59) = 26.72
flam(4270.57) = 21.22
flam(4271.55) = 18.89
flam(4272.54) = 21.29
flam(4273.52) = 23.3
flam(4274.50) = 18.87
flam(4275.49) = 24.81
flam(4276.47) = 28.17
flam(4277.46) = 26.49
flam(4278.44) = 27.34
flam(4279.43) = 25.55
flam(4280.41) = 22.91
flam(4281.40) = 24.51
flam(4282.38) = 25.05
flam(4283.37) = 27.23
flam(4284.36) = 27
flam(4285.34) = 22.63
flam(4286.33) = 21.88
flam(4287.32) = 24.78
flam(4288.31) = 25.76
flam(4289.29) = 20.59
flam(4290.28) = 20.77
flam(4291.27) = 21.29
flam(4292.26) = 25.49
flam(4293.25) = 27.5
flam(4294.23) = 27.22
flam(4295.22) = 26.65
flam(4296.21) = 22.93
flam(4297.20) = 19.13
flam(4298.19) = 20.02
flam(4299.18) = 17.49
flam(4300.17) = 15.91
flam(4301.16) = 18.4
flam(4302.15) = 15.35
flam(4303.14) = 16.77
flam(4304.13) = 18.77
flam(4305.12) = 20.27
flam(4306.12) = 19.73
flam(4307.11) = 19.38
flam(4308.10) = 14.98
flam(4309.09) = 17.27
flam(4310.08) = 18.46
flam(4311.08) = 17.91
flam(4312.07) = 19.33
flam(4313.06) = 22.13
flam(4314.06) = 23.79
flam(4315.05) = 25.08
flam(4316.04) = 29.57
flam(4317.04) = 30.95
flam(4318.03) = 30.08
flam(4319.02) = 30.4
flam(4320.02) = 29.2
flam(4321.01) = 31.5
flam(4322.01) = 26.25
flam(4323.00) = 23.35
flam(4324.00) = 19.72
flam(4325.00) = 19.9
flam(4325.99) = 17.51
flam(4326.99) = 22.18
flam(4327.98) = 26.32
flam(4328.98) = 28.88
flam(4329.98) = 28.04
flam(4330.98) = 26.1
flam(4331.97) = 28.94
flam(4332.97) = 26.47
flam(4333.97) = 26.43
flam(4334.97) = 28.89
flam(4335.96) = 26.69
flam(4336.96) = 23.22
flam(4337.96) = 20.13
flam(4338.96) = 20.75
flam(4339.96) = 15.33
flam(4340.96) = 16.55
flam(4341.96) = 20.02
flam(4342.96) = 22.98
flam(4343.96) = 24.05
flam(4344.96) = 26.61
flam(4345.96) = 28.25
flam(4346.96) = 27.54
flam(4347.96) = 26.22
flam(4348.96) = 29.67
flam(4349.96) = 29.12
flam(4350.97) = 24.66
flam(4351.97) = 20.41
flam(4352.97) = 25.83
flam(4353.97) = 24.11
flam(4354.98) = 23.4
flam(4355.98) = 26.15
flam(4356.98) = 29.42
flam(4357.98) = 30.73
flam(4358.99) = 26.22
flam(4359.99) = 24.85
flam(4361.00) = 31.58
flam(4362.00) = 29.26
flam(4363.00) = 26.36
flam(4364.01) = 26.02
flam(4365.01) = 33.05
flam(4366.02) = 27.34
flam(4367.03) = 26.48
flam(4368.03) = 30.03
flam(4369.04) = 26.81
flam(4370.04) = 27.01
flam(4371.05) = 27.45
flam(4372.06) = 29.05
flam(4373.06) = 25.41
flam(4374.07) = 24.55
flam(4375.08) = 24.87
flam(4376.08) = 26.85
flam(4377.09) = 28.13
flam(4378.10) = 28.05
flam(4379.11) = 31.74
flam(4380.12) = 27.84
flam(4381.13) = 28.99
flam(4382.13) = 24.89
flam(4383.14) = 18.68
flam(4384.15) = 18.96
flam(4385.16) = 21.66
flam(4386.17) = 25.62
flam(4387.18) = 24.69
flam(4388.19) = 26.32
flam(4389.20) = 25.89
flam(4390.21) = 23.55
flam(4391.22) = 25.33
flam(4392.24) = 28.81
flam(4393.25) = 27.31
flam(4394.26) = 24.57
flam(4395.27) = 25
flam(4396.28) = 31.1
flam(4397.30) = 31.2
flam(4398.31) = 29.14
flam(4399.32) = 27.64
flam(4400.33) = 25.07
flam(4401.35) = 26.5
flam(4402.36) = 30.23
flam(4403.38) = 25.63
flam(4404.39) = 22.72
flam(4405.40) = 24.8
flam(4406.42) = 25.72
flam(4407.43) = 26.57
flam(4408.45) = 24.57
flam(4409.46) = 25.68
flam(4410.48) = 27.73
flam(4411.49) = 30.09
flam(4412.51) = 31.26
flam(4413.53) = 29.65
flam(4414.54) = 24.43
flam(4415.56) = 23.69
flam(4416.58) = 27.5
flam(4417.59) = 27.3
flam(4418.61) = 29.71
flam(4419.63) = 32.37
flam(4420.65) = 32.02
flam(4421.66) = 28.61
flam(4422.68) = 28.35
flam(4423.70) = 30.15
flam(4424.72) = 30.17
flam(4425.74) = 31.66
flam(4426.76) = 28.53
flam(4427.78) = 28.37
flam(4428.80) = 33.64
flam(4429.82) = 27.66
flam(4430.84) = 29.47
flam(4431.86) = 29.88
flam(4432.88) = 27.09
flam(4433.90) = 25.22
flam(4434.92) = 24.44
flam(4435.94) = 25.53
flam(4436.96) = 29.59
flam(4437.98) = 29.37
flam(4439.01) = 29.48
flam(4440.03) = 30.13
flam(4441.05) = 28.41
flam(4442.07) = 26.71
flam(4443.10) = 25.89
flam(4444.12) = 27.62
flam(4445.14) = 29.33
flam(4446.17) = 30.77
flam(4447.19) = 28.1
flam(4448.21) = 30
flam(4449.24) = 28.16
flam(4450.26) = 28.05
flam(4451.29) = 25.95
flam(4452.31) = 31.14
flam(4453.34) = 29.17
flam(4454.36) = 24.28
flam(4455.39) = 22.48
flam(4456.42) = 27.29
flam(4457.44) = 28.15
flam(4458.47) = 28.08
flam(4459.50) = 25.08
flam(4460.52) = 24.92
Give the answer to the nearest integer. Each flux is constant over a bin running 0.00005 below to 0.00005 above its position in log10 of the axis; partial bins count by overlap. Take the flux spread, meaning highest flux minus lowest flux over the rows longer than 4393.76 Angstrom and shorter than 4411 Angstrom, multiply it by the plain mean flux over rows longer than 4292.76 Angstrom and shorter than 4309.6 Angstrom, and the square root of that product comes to 13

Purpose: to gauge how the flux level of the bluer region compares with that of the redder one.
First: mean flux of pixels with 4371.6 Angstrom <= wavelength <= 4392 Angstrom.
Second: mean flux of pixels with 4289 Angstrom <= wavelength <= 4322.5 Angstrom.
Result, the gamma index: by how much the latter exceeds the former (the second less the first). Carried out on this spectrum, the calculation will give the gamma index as -3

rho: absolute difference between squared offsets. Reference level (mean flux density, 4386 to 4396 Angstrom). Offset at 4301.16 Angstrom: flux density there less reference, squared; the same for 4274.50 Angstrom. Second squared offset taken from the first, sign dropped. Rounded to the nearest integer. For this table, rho 7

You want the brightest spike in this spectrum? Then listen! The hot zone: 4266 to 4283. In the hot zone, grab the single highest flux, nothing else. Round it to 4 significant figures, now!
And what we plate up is 29.20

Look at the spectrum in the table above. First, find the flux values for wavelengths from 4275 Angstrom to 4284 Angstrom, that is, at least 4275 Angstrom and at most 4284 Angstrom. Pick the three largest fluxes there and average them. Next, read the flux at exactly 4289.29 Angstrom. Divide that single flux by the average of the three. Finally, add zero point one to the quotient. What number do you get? 0.85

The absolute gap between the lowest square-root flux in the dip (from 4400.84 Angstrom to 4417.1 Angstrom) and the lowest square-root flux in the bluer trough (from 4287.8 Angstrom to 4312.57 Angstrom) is 0.9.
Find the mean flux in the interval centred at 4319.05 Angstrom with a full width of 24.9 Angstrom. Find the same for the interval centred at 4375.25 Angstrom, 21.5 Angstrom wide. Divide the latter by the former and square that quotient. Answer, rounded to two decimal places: 1.23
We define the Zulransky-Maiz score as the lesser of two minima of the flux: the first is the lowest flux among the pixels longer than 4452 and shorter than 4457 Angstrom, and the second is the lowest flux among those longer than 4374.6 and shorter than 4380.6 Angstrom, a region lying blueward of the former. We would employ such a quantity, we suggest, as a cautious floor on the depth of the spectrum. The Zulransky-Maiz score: 22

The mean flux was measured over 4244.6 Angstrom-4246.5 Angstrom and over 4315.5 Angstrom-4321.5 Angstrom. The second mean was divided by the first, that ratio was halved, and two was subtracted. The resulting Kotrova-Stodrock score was -1.46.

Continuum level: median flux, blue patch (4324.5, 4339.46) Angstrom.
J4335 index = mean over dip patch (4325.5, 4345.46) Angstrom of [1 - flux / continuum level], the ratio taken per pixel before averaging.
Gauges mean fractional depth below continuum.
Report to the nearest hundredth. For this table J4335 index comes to 0.10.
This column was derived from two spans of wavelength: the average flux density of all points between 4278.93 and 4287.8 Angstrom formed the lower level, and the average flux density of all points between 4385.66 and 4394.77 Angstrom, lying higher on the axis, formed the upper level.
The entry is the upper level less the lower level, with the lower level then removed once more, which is -23.4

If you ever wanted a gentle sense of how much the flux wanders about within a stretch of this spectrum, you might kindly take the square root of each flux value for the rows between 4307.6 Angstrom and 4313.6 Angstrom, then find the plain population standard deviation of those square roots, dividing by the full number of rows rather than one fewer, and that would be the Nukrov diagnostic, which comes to 0.25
